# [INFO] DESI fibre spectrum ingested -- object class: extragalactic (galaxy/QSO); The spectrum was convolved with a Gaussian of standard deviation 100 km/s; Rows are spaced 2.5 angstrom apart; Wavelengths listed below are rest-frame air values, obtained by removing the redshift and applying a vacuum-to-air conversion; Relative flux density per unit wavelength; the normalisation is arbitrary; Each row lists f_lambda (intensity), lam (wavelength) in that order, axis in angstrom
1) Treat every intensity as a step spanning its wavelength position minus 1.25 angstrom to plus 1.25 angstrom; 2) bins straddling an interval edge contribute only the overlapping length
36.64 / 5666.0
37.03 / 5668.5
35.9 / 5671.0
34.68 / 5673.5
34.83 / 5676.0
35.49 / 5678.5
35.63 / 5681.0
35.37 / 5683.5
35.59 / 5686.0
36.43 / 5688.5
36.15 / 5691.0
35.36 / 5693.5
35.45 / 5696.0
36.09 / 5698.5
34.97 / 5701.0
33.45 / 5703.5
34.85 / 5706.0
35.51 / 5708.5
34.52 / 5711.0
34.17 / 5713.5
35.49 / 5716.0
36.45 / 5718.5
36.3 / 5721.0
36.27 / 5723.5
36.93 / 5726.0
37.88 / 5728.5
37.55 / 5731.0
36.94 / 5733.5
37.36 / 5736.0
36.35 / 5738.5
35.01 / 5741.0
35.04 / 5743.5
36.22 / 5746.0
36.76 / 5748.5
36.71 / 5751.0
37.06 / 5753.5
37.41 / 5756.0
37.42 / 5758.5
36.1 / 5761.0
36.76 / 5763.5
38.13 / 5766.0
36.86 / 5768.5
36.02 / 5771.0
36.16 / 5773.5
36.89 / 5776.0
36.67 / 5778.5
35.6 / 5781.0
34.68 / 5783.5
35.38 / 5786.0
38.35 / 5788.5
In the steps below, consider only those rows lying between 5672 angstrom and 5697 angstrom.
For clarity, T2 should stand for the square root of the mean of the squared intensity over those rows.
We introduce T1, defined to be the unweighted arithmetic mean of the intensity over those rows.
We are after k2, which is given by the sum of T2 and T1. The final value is 71.0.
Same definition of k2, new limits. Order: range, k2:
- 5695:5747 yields 71.7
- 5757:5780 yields 73.6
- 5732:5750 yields 72.5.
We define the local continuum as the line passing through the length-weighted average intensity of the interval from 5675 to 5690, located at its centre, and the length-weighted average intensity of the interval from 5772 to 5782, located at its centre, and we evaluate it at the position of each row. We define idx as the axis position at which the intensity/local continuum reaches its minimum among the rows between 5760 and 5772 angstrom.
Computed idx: 5771.0 angstrom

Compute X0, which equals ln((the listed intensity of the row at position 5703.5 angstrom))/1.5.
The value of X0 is 2.34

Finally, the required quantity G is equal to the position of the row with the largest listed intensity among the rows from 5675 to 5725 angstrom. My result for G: 5718.5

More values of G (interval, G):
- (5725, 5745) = 5728.5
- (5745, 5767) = 5766.0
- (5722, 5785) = 5766.0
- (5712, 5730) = 5728.5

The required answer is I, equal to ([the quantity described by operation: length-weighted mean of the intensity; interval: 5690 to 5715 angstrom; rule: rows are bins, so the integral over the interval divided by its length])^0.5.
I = 5.92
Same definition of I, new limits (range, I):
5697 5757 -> 6.00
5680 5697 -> 5.98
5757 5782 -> 6.06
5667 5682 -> 5.97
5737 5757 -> 6.03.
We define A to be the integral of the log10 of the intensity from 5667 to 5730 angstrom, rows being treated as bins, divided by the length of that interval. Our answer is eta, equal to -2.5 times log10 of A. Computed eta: -0.477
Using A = 1.55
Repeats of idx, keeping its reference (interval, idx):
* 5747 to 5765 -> 5761.0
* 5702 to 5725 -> 5703.5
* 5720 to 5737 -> 5723.5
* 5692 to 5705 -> 5703.5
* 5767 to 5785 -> 5783.5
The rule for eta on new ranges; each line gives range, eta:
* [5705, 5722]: -0.474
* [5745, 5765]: -0.487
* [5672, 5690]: -0.476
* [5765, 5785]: -0.483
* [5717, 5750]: -0.485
